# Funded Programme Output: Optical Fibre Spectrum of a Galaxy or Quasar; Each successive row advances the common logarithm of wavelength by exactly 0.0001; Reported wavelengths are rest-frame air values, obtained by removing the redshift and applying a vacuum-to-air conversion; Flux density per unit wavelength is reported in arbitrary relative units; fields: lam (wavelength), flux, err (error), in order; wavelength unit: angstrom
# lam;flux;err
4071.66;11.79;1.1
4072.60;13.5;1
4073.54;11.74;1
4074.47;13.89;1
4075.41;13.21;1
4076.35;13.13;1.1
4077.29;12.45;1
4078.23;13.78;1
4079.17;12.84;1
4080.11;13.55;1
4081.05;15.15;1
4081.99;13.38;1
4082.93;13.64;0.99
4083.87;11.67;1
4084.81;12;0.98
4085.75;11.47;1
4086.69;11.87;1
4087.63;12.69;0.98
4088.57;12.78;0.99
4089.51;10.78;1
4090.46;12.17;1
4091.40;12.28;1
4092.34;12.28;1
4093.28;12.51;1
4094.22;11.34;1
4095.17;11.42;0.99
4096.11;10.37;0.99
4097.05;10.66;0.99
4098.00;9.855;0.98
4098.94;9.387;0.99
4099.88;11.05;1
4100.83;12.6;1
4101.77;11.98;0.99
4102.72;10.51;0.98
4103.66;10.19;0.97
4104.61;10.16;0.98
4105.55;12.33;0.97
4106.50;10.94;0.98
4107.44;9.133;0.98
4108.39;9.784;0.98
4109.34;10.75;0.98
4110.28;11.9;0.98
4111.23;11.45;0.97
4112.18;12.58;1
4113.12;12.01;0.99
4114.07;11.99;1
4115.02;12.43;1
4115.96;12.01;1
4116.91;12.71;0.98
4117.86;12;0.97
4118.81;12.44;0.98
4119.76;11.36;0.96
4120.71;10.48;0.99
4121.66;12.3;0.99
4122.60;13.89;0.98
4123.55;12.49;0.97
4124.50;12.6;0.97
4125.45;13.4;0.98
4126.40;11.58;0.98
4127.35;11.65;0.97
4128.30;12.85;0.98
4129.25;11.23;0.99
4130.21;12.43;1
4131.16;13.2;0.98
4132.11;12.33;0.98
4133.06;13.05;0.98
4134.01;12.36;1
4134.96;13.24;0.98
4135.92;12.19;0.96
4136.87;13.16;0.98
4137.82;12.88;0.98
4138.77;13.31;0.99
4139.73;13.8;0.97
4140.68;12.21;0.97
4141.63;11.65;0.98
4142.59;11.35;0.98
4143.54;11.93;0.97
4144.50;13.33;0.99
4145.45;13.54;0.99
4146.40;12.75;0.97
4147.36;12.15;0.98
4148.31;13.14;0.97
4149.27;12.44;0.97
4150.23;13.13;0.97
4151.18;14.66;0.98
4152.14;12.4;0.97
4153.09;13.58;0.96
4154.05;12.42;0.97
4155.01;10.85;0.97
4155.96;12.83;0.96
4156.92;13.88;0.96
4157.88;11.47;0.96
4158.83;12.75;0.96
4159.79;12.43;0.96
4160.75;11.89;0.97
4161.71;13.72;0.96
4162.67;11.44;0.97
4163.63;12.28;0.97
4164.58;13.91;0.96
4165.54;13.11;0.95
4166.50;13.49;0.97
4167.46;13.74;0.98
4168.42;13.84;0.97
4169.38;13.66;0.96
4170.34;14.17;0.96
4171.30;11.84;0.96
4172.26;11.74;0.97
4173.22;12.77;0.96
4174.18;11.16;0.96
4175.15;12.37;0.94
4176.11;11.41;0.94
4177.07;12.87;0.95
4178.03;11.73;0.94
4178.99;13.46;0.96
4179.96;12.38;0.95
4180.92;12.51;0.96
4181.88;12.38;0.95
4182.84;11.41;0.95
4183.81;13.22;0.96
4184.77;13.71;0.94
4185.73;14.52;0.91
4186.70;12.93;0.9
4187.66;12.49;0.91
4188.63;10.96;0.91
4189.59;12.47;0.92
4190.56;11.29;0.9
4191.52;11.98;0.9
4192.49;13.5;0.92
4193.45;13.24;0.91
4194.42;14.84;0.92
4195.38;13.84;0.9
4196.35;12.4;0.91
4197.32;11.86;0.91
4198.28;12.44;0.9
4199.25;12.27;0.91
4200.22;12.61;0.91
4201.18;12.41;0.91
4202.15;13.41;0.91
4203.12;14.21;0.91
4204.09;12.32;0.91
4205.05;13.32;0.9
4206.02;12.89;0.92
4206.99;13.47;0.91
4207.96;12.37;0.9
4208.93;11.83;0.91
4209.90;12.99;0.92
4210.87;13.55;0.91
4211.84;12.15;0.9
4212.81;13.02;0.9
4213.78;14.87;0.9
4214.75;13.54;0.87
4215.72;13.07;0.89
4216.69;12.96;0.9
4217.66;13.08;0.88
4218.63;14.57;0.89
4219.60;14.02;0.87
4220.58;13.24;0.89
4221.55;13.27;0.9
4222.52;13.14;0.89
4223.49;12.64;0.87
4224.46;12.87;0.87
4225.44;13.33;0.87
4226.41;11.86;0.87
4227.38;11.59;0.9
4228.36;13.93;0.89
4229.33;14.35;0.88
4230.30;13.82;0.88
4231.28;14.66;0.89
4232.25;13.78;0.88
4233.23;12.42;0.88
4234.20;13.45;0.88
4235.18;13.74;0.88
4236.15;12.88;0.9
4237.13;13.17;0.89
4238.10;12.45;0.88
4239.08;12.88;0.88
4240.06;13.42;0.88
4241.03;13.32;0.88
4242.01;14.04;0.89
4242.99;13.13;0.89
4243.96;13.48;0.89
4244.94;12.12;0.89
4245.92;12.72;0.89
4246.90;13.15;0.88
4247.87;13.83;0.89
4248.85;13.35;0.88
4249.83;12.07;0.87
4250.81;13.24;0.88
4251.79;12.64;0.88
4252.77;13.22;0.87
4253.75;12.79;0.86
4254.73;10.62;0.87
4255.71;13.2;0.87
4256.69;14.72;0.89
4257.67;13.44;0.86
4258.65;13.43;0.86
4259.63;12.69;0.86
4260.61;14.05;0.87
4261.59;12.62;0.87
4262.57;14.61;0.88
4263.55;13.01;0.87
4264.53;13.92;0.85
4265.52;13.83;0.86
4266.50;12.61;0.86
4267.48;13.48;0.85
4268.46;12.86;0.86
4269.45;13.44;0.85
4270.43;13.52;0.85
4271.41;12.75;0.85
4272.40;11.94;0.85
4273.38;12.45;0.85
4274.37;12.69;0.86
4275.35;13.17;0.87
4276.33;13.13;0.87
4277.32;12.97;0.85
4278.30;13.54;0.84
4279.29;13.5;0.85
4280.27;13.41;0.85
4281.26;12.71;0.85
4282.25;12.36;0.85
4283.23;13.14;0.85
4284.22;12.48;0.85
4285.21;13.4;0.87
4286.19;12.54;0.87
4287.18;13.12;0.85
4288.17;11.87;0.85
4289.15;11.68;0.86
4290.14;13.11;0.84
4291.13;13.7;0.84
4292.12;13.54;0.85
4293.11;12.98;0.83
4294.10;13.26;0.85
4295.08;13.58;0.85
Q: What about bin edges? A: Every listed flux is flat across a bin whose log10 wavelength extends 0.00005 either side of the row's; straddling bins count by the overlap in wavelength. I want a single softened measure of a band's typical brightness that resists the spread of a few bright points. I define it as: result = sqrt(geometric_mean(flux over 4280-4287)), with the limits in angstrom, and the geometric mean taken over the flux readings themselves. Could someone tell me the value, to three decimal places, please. 3.586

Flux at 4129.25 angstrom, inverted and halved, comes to 0.0445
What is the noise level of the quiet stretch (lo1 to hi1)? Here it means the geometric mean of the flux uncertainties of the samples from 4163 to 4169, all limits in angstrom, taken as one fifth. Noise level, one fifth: 0.193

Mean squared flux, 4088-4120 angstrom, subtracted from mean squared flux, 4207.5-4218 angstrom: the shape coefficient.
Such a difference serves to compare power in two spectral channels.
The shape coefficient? 39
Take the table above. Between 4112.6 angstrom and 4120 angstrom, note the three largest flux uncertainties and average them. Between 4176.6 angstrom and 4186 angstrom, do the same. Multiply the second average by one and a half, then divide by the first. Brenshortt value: 1.44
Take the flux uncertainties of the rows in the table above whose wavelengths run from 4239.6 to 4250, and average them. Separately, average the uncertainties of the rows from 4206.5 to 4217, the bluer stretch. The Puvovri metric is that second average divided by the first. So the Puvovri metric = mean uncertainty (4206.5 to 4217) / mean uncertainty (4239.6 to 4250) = 1.02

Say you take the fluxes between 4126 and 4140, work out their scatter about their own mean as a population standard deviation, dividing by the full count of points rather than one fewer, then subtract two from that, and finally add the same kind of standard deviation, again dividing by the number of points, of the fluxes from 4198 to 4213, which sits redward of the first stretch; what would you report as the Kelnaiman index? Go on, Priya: -0.67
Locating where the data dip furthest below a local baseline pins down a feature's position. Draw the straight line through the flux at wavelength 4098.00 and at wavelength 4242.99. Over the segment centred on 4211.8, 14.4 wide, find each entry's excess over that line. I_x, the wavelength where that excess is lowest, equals 4208.93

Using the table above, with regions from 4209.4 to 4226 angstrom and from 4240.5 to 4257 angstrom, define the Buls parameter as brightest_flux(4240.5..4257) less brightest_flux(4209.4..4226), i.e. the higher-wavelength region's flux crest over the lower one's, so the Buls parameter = -0.15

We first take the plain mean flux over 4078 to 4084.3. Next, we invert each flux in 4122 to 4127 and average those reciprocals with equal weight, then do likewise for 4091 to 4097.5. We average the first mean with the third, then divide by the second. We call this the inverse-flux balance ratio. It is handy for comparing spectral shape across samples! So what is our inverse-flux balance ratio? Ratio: 86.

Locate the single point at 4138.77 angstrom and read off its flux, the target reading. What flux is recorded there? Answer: 13.31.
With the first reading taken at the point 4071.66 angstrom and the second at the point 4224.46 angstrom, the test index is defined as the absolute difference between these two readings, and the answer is 1.1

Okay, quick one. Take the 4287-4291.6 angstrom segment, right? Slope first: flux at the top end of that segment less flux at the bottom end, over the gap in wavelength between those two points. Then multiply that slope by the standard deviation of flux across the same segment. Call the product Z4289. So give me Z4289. 0.1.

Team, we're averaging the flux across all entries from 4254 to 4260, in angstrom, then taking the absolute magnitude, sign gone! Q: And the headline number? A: 13.0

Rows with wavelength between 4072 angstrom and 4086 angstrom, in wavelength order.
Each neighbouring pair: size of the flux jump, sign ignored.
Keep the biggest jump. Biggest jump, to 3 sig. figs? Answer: 2.15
